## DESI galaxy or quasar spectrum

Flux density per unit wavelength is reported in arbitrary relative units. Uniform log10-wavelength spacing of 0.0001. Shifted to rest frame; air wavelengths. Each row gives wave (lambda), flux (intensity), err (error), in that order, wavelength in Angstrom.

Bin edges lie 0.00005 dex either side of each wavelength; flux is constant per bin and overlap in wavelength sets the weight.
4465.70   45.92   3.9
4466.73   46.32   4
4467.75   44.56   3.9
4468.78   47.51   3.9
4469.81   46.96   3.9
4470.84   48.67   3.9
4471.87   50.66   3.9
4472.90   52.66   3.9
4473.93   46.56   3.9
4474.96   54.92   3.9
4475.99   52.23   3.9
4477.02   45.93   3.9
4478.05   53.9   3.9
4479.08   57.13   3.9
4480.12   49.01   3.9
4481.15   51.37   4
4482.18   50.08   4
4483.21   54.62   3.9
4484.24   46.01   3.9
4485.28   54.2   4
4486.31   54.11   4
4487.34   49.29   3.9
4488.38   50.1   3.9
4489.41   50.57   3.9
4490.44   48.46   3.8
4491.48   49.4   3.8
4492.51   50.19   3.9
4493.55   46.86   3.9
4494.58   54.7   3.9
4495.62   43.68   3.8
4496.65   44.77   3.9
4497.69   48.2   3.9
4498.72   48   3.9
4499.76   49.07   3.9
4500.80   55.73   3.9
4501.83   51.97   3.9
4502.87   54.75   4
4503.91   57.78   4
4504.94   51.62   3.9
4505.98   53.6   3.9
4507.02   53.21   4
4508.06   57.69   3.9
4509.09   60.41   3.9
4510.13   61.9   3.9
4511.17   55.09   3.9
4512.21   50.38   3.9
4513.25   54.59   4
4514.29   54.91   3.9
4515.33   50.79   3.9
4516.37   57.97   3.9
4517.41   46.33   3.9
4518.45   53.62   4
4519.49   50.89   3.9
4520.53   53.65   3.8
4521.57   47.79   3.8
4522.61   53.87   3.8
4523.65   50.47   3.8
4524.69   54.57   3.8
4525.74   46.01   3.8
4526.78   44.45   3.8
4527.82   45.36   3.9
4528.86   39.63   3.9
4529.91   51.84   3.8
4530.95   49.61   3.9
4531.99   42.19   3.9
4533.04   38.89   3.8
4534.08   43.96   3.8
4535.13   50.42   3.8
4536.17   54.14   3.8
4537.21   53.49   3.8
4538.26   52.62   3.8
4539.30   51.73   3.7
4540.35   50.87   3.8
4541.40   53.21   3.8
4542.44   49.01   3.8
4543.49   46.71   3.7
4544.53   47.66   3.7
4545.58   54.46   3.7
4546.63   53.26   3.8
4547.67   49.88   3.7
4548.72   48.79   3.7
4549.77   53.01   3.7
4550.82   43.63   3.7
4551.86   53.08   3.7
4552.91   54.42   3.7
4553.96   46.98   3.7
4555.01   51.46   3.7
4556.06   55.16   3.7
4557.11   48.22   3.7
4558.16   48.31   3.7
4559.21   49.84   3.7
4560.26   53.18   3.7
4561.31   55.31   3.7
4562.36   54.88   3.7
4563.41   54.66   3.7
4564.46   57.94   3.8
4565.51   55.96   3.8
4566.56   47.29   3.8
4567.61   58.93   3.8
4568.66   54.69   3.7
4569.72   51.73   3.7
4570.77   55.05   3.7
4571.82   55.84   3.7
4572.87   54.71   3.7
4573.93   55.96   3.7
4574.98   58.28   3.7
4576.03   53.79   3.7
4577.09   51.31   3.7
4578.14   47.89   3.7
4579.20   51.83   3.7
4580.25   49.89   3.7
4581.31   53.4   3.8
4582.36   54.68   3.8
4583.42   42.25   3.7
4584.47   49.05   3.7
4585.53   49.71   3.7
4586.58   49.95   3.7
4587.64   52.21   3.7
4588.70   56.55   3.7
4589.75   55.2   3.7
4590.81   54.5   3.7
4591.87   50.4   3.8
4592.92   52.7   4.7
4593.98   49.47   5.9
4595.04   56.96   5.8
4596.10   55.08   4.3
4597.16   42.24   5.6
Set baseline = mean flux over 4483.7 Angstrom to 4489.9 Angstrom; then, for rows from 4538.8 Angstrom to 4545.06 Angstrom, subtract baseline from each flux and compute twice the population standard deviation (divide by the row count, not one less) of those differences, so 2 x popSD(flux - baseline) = 4.6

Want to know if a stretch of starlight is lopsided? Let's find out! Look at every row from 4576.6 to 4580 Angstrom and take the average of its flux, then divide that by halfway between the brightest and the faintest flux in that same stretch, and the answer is 1.010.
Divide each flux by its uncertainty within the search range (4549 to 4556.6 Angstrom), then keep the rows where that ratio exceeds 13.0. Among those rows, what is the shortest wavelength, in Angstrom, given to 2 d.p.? 4549.77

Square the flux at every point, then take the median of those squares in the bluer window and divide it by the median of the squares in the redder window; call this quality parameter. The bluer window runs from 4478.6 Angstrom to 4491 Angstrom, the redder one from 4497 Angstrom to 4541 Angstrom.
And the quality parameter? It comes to 0.94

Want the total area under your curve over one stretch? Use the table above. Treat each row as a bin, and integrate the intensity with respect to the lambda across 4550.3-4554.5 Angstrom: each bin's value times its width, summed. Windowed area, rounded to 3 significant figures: 208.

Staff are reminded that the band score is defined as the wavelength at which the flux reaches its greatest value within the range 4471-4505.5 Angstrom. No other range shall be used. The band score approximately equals 4503.91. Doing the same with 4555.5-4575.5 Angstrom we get 4567.61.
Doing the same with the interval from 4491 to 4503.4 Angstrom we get 4500.80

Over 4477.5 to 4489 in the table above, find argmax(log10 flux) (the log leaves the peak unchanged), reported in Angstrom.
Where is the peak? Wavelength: 4479.08 Angstrom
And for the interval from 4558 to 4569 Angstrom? 4567.61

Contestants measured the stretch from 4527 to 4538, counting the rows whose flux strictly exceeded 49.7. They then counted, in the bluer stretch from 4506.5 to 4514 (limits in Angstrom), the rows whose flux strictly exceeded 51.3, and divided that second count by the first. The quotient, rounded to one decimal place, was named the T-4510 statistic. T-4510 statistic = 1.5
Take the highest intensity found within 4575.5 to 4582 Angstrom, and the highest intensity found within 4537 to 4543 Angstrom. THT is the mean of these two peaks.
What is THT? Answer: 53.6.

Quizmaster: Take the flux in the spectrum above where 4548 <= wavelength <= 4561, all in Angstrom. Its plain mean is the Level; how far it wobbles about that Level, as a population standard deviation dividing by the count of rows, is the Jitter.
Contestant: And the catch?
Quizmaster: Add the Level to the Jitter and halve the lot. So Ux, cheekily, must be 26.9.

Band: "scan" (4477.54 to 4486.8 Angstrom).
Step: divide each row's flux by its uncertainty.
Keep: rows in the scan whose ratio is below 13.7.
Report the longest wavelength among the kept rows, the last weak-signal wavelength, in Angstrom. 4486.31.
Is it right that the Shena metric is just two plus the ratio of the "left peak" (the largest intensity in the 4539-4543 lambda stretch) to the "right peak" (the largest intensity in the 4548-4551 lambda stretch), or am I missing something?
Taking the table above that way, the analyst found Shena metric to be 3.00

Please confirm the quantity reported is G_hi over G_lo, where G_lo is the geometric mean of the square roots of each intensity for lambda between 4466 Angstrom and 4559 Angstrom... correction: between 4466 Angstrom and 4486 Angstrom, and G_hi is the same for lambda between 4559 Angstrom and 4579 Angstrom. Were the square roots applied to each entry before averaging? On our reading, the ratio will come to 1.04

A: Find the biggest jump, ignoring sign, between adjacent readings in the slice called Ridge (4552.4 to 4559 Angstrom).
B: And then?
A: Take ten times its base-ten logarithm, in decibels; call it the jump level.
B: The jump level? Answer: 8.7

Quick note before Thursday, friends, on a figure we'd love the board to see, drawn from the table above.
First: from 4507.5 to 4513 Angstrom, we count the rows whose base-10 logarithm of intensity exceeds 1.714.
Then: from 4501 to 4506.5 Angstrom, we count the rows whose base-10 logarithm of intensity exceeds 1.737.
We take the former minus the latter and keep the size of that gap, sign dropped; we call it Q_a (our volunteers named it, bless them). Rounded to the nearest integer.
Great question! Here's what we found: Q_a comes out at 2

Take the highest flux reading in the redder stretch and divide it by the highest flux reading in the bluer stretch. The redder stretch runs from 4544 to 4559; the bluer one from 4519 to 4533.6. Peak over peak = 1.01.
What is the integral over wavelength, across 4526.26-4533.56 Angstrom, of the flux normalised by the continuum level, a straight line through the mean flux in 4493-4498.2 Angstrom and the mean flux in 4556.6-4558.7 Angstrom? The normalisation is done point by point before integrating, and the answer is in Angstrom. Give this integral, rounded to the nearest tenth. 6.8 Angstrom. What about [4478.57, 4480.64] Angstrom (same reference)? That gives 2.3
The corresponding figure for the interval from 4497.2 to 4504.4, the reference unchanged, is 7.9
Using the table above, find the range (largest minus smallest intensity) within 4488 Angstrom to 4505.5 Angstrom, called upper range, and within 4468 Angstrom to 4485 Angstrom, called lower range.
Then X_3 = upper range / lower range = 1.3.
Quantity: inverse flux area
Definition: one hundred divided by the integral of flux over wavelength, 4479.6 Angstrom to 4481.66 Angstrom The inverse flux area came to 0.97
